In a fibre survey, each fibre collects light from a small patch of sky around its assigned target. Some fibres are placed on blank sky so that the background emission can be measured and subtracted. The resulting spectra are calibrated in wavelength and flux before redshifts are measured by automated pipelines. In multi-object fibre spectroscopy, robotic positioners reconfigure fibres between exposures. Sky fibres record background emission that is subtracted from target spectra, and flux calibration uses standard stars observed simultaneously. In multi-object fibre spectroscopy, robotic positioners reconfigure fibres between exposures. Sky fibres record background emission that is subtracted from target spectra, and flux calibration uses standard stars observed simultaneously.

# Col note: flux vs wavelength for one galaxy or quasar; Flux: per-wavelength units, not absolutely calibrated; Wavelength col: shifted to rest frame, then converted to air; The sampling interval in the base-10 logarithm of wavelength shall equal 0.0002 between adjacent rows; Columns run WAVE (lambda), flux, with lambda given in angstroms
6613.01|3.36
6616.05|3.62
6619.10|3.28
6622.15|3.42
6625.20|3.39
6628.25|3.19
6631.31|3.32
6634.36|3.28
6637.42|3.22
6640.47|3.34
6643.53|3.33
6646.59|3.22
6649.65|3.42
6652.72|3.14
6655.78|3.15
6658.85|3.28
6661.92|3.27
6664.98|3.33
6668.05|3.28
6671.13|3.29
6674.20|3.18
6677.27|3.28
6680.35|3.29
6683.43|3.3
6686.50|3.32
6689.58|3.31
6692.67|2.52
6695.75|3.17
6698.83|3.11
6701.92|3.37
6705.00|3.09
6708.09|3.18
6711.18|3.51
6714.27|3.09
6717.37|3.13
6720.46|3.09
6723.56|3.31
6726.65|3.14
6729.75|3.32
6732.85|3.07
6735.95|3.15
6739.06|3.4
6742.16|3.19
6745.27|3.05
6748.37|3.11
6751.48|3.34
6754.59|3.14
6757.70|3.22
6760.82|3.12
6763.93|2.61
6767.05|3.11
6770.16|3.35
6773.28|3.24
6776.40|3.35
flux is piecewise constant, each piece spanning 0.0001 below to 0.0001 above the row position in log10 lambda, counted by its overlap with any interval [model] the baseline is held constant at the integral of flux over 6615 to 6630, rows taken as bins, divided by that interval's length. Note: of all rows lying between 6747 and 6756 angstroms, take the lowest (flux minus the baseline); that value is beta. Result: -0.26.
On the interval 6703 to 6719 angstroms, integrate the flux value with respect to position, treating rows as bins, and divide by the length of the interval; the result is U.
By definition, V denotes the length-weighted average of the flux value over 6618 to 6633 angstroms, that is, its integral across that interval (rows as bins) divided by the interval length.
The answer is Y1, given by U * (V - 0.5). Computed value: 9.04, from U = 3.21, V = 3.32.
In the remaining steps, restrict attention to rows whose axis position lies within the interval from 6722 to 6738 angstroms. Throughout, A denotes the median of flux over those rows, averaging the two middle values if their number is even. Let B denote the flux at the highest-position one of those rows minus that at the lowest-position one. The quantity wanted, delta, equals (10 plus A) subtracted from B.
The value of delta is -13.3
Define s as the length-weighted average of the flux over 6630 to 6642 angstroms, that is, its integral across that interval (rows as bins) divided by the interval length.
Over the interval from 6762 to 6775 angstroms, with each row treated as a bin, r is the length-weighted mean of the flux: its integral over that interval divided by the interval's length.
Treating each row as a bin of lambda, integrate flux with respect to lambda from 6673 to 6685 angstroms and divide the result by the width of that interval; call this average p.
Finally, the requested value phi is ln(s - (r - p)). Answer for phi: 1.25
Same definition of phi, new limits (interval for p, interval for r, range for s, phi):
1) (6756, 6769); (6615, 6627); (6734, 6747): 1.03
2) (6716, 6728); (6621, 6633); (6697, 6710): 1.11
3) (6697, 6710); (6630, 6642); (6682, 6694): 1.11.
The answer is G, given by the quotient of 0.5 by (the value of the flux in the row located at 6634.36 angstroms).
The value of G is 0.152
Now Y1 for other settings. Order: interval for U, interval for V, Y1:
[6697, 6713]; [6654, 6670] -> 8.97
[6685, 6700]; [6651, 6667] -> 8.44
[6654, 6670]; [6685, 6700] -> 8.43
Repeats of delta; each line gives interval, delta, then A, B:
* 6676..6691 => -13.3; 3.30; 0.03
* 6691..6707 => -12.5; 3.11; 0.57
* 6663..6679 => -13.3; 3.28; -0.05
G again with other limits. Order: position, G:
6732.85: 0.163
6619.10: 0.152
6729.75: 0.151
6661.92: 0.153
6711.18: 0.142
